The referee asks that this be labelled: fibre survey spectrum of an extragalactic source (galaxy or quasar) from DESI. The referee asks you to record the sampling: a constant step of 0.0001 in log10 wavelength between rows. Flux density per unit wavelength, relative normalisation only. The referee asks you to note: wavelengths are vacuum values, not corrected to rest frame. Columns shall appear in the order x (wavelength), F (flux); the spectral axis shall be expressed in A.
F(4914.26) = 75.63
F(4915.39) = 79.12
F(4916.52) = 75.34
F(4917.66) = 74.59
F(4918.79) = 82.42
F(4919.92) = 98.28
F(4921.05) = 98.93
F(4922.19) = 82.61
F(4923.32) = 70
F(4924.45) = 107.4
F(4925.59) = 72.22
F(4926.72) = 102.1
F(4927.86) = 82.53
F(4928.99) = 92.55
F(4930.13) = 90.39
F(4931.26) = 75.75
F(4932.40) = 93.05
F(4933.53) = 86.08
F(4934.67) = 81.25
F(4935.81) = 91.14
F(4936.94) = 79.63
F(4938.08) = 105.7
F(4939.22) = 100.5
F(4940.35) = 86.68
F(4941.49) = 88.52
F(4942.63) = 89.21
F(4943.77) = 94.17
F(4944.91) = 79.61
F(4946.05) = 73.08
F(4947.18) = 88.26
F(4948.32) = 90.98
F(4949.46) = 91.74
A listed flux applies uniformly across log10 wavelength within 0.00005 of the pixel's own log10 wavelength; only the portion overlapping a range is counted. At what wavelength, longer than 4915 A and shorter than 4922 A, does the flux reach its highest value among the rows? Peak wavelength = 4921.05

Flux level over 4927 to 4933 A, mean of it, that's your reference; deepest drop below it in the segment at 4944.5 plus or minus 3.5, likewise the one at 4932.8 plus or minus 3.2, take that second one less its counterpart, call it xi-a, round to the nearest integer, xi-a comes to -3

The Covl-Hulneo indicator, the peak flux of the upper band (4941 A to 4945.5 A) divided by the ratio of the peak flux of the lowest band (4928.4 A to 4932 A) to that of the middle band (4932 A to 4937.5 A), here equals 95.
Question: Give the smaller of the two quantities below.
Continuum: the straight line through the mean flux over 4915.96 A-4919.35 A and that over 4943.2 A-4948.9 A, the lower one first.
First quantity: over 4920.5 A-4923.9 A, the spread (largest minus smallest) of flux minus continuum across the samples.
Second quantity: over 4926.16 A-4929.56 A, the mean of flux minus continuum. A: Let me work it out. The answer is 12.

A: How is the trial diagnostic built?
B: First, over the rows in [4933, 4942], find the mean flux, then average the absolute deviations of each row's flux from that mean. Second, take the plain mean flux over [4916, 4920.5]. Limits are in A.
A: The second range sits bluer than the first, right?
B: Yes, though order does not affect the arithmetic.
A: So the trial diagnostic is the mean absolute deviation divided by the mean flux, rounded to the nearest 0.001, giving 0.083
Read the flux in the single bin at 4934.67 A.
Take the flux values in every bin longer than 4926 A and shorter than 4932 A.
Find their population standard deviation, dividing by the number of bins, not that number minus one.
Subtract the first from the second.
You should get -72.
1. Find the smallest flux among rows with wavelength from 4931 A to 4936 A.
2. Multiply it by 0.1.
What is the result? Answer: 7.6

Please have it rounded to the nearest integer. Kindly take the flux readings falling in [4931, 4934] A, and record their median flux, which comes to 86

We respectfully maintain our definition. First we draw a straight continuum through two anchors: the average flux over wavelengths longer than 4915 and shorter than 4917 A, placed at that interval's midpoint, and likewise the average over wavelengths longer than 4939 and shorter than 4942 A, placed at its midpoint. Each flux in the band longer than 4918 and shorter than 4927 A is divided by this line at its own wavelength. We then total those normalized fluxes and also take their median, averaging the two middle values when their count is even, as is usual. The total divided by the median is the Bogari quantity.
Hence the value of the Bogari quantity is 7.8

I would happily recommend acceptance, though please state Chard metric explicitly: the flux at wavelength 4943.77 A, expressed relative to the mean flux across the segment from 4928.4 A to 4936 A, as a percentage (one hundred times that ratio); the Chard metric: 108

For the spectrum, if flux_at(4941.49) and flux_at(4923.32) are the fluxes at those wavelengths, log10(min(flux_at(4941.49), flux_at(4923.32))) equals 1.85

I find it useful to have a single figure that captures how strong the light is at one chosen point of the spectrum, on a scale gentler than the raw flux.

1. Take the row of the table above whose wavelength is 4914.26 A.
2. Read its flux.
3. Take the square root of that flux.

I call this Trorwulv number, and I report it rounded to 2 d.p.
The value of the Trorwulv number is 8.70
